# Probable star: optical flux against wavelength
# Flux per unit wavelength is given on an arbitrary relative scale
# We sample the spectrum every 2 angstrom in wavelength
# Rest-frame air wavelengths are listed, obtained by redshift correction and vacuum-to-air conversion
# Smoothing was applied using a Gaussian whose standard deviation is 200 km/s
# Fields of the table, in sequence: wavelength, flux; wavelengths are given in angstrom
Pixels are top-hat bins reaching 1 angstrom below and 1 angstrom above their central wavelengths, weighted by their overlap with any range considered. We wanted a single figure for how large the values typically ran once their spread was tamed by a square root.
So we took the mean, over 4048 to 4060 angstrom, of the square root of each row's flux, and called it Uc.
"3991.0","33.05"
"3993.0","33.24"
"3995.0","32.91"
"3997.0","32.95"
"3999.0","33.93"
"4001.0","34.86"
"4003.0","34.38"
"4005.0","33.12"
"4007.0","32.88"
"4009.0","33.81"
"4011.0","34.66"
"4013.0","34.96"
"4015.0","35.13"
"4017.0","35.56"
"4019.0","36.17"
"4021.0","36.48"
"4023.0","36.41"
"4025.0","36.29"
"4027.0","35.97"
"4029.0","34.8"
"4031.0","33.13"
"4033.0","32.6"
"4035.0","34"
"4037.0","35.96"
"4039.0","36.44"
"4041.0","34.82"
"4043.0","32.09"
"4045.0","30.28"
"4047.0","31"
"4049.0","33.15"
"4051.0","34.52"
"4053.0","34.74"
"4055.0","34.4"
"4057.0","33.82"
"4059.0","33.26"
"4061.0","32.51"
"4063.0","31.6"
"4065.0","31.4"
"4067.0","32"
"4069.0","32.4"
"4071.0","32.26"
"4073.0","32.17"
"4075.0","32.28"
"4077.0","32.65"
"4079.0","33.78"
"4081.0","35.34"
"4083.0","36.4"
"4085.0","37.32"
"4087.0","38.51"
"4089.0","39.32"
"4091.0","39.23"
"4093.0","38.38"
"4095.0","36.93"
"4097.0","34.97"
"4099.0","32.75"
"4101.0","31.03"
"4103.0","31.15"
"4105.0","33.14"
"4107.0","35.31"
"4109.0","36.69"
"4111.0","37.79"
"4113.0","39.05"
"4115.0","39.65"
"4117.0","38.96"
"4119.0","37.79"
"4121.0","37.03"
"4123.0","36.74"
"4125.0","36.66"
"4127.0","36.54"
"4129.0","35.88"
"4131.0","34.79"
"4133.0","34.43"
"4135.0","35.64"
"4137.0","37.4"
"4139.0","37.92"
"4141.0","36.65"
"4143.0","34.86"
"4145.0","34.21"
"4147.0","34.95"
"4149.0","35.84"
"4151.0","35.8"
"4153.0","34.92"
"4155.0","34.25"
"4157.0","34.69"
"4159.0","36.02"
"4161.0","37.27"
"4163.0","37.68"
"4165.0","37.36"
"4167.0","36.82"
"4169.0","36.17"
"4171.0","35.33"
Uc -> 5.83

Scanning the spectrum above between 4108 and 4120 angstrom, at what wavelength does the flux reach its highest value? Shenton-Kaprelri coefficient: 4115.0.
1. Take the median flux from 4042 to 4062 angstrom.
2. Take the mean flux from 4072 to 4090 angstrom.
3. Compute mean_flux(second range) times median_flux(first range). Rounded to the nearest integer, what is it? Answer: 1172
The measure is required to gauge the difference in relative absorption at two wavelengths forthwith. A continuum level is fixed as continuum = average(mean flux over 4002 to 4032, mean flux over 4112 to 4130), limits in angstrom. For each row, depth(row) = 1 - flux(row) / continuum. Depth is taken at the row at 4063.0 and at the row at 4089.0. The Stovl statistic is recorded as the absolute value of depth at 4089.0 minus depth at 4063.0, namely 0.21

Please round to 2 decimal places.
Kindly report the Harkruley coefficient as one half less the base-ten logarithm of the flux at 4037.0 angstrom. -1.06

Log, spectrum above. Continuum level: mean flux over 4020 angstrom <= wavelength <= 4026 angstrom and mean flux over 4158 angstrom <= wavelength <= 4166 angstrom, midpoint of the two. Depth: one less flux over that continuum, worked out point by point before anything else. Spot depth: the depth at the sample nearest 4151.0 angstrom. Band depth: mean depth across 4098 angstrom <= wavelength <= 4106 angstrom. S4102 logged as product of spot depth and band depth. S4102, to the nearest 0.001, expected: 0.003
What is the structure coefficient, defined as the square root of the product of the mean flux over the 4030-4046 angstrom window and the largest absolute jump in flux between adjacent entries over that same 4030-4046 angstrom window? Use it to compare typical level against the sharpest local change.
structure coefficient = 9.6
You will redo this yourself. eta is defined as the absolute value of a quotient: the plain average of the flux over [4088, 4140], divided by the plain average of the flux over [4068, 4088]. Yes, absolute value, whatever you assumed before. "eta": 1.06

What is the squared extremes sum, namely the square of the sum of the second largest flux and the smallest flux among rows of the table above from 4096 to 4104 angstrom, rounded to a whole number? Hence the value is 4068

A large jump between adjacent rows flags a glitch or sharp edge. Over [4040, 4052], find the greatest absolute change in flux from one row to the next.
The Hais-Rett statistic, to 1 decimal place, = 2.7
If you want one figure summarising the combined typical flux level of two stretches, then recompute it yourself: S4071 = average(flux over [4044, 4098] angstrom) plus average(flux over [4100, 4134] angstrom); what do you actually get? 70.3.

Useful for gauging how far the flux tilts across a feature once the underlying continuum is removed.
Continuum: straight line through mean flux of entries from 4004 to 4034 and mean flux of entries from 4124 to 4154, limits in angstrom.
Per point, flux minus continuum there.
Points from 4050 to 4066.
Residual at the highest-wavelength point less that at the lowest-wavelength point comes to -3.2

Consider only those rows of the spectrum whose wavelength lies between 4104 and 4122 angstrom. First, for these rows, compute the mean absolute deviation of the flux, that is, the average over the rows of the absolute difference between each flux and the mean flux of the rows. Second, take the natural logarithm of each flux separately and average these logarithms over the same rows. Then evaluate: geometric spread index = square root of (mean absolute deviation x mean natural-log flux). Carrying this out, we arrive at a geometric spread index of 2.4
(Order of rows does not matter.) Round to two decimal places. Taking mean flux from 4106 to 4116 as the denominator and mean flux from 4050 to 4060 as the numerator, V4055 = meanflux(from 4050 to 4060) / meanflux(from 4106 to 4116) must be 0.91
